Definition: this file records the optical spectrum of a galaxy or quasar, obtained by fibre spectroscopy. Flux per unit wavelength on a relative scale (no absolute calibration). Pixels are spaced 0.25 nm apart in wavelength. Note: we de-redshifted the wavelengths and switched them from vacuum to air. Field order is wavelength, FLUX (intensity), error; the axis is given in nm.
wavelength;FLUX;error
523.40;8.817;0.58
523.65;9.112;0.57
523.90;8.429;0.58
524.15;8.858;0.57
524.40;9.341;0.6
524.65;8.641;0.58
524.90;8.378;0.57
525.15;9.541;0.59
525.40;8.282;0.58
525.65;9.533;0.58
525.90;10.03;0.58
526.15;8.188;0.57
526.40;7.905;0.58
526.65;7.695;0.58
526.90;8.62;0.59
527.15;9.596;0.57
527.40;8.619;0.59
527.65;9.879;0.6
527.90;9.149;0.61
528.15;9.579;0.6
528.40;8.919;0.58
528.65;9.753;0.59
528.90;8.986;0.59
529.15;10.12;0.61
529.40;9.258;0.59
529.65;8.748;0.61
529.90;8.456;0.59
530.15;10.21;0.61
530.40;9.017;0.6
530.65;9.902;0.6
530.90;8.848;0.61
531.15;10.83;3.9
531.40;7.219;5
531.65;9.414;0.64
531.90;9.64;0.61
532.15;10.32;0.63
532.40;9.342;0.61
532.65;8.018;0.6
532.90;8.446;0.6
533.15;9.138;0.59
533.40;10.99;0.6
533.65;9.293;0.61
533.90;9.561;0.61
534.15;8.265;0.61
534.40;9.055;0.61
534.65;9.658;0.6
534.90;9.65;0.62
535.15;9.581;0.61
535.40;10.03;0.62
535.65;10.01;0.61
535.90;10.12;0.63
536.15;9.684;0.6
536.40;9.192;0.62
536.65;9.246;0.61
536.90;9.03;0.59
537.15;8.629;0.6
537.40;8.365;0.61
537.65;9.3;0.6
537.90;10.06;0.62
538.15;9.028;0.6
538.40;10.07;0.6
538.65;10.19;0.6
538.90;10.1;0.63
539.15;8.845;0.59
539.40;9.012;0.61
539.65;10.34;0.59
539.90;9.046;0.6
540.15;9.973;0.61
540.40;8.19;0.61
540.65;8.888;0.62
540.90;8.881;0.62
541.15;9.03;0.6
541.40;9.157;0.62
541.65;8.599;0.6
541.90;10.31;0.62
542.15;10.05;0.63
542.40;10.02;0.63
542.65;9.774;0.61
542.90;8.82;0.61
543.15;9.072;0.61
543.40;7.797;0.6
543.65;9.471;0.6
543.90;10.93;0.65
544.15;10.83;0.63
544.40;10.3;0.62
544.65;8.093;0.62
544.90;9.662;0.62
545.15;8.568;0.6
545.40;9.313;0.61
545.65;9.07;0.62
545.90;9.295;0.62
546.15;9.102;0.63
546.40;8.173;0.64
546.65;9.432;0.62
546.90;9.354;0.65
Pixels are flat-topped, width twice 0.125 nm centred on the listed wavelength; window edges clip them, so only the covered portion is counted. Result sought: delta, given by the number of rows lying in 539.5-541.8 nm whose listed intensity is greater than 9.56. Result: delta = 2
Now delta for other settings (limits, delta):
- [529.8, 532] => 4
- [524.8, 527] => 1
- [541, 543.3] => 4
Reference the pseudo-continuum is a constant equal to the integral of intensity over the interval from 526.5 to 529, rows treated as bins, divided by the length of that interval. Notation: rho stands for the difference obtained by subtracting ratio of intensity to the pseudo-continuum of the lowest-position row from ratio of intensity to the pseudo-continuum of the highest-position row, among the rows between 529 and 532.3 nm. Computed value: 0.02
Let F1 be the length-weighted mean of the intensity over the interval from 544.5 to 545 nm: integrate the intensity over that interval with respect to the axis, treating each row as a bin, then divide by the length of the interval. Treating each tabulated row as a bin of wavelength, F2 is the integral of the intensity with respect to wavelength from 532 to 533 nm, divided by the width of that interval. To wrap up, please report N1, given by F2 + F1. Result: 18.0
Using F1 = 8.91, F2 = 9.06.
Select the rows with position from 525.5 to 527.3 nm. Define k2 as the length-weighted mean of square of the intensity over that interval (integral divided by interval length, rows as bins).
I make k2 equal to 78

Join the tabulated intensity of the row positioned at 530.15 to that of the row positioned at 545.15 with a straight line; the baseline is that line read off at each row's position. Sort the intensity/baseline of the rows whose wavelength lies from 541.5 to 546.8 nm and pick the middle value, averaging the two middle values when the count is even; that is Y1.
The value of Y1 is 1.09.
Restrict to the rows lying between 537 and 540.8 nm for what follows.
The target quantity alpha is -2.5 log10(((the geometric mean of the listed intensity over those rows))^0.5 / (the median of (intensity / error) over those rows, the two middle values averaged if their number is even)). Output 1.73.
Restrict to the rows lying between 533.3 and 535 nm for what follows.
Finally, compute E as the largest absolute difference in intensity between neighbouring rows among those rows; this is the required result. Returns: 1.7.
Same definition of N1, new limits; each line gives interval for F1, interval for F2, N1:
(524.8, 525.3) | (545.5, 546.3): 18.1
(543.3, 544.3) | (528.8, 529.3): 19.4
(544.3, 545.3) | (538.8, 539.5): 18.4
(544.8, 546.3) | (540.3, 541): 17.8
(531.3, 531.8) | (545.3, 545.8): 17.6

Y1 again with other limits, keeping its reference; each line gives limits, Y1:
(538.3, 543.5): 1.02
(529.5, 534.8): 0.94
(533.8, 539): 0.99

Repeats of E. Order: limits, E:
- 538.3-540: 1.3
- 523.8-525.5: 1.3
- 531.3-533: 2.2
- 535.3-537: 0.5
